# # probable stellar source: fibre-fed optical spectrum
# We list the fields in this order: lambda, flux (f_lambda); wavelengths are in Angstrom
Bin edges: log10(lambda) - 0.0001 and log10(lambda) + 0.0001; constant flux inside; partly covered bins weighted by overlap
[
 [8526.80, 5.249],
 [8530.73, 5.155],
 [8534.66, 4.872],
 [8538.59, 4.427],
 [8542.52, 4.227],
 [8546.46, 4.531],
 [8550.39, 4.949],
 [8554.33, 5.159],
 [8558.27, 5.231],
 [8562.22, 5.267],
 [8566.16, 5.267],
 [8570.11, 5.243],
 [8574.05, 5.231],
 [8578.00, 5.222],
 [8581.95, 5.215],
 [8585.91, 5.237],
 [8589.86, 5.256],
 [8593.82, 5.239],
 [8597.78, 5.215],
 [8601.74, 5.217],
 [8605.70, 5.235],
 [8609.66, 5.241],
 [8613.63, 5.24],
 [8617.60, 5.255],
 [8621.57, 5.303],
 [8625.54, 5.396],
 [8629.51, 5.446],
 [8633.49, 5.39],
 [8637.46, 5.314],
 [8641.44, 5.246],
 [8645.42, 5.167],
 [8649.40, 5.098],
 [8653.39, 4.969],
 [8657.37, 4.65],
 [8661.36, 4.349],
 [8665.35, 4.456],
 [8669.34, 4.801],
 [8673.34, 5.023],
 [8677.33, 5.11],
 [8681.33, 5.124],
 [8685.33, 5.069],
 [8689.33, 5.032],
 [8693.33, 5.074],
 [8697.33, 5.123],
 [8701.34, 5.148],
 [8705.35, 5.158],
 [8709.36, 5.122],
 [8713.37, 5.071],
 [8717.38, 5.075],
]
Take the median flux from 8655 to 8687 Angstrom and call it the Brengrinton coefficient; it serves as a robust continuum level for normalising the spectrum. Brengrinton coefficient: 4.91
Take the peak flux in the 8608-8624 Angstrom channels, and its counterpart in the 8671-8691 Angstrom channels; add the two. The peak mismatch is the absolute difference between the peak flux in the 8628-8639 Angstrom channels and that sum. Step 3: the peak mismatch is 4.98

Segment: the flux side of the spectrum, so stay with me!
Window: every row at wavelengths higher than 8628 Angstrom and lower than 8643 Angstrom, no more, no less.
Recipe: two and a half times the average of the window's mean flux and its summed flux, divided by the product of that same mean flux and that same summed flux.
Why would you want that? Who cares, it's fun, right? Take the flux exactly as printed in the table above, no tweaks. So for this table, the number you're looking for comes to 0.292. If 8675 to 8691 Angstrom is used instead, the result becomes 0.307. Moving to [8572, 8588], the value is 0.299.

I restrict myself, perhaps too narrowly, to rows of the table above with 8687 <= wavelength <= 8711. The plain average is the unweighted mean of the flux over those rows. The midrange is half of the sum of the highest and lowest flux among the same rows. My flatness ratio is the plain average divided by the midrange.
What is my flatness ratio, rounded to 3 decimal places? 1.003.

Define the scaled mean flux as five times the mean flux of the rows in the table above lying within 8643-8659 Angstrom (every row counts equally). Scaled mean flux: 24.9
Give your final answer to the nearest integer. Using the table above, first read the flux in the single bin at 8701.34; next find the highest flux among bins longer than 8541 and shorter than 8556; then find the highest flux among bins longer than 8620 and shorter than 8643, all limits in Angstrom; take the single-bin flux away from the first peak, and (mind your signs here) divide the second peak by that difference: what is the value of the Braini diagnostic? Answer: 495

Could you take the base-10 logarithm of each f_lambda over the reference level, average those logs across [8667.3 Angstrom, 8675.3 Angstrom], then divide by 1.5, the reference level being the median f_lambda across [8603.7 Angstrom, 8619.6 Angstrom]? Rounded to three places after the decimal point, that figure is -0.019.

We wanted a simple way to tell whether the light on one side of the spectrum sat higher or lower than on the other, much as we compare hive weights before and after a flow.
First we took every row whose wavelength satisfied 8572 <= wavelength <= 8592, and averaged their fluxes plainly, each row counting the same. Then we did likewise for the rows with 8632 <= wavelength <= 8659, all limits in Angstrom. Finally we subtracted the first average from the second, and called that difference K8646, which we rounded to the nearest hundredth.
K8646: -0.11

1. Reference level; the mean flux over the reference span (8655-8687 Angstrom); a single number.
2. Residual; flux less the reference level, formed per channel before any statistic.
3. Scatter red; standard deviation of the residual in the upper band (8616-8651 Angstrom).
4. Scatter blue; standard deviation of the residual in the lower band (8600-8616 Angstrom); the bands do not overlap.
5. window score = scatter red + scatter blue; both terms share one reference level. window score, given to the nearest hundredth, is 0.12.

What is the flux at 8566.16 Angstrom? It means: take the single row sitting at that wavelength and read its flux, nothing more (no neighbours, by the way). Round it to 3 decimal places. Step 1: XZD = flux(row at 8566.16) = 5.267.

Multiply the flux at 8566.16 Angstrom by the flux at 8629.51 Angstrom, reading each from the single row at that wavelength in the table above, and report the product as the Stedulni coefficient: 28.7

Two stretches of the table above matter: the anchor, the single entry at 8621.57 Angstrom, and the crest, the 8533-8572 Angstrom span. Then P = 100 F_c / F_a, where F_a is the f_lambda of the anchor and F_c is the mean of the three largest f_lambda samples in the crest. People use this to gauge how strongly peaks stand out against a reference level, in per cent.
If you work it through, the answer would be 99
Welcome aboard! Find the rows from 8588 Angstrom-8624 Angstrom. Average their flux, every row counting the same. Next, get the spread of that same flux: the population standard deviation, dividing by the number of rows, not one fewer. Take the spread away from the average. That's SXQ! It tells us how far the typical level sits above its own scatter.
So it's 5.22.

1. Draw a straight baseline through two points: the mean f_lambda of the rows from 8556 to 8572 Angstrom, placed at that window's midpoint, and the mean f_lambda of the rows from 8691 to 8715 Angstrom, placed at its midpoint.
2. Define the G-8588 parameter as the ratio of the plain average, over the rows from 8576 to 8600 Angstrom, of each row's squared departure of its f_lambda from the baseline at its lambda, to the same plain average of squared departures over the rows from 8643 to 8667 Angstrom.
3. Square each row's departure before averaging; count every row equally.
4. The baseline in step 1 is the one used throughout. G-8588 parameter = 0.00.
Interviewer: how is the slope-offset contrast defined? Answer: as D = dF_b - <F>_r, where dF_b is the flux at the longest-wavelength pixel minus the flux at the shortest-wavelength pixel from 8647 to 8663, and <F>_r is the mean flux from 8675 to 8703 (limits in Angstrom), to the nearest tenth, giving -5.8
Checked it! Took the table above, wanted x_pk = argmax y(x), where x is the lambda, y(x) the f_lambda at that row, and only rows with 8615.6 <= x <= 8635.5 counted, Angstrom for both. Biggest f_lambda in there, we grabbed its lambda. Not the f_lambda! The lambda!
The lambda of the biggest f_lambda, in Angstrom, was 8629.51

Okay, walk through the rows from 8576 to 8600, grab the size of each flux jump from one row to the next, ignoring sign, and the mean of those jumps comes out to 0.018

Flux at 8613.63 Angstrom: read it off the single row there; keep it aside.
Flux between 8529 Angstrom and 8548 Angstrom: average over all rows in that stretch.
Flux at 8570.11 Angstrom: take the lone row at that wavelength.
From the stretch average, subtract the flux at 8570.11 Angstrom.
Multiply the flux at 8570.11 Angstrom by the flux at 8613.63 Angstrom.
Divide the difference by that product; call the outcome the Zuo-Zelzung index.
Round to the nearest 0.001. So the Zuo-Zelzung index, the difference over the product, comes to -0.022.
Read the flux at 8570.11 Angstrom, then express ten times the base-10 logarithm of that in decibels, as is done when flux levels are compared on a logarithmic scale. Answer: 7.20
